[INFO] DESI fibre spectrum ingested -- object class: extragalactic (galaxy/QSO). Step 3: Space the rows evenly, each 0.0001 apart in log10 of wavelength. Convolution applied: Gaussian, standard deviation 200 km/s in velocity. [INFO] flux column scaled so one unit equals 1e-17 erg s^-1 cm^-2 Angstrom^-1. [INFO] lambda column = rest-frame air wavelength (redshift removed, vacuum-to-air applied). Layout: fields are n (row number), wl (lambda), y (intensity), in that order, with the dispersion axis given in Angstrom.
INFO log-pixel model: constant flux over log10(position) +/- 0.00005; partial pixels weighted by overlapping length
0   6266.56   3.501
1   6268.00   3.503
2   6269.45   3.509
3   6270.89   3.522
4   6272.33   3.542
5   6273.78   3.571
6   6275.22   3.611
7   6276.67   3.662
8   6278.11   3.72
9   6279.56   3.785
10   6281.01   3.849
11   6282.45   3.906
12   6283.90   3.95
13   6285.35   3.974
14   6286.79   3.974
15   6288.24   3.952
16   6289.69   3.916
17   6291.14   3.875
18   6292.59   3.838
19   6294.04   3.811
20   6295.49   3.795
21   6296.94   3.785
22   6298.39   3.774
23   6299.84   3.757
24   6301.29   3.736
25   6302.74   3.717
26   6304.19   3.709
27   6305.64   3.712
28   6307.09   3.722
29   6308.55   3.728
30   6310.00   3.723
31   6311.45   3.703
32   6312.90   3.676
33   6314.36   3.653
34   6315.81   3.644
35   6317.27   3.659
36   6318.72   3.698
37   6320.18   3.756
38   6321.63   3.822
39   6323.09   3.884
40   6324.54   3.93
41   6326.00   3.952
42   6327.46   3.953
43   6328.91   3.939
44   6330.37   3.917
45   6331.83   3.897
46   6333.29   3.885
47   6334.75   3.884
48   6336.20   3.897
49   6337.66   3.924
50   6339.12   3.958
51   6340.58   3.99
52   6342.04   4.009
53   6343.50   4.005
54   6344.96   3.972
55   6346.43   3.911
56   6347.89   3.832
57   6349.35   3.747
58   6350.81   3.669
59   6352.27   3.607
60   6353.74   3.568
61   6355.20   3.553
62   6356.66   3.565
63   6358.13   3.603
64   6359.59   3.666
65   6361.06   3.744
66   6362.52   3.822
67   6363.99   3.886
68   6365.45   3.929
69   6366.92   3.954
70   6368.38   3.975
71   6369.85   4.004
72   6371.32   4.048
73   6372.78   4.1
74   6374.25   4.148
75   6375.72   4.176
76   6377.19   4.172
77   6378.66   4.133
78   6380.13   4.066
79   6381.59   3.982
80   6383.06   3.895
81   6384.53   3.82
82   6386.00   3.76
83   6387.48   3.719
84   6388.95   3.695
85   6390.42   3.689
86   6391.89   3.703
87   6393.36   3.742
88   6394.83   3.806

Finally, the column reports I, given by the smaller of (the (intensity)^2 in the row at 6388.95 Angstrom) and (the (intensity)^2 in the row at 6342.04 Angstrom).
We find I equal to 13.7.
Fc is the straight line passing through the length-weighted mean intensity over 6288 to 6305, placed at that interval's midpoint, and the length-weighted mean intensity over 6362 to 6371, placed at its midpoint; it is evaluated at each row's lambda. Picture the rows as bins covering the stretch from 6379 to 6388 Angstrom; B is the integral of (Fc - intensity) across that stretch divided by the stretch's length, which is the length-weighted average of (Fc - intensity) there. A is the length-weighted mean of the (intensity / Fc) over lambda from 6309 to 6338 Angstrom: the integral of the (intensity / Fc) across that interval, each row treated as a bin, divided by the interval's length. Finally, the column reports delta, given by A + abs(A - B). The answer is 1.90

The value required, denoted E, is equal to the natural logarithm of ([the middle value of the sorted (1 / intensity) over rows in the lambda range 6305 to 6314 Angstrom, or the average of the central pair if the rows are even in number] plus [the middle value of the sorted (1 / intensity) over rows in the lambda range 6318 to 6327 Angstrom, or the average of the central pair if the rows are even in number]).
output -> -0.64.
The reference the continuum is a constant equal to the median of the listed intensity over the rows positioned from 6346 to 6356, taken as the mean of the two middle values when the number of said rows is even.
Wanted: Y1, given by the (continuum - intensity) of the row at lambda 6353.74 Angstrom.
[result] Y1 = 0.10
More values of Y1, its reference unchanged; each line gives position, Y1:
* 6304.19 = -0.04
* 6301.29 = -0.07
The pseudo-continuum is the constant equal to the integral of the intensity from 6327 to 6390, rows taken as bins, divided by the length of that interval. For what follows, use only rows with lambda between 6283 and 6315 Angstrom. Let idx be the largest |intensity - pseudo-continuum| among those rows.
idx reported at 0.23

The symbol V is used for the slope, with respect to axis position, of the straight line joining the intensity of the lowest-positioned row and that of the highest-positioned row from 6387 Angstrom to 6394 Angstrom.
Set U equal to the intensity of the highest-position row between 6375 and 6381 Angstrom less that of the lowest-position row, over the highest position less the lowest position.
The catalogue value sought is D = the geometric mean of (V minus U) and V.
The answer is 0.011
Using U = -0.025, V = 0.004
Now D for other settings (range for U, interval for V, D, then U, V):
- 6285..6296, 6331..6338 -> 0.010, -0.018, 0.005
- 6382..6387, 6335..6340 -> 0.037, -0.046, 0.021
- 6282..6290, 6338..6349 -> 0.015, 0.001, -0.014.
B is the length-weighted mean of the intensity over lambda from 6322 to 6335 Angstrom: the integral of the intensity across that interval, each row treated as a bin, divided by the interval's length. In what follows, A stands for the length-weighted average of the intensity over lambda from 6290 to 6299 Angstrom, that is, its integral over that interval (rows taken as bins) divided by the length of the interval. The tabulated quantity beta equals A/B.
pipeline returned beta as 0.98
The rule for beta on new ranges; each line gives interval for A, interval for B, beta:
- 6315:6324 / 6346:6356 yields 1.02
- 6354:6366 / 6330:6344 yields 0.94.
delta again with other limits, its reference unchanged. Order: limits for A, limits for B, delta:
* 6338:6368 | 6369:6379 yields 2.11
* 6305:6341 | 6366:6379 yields 2.11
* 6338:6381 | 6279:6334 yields 1.98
